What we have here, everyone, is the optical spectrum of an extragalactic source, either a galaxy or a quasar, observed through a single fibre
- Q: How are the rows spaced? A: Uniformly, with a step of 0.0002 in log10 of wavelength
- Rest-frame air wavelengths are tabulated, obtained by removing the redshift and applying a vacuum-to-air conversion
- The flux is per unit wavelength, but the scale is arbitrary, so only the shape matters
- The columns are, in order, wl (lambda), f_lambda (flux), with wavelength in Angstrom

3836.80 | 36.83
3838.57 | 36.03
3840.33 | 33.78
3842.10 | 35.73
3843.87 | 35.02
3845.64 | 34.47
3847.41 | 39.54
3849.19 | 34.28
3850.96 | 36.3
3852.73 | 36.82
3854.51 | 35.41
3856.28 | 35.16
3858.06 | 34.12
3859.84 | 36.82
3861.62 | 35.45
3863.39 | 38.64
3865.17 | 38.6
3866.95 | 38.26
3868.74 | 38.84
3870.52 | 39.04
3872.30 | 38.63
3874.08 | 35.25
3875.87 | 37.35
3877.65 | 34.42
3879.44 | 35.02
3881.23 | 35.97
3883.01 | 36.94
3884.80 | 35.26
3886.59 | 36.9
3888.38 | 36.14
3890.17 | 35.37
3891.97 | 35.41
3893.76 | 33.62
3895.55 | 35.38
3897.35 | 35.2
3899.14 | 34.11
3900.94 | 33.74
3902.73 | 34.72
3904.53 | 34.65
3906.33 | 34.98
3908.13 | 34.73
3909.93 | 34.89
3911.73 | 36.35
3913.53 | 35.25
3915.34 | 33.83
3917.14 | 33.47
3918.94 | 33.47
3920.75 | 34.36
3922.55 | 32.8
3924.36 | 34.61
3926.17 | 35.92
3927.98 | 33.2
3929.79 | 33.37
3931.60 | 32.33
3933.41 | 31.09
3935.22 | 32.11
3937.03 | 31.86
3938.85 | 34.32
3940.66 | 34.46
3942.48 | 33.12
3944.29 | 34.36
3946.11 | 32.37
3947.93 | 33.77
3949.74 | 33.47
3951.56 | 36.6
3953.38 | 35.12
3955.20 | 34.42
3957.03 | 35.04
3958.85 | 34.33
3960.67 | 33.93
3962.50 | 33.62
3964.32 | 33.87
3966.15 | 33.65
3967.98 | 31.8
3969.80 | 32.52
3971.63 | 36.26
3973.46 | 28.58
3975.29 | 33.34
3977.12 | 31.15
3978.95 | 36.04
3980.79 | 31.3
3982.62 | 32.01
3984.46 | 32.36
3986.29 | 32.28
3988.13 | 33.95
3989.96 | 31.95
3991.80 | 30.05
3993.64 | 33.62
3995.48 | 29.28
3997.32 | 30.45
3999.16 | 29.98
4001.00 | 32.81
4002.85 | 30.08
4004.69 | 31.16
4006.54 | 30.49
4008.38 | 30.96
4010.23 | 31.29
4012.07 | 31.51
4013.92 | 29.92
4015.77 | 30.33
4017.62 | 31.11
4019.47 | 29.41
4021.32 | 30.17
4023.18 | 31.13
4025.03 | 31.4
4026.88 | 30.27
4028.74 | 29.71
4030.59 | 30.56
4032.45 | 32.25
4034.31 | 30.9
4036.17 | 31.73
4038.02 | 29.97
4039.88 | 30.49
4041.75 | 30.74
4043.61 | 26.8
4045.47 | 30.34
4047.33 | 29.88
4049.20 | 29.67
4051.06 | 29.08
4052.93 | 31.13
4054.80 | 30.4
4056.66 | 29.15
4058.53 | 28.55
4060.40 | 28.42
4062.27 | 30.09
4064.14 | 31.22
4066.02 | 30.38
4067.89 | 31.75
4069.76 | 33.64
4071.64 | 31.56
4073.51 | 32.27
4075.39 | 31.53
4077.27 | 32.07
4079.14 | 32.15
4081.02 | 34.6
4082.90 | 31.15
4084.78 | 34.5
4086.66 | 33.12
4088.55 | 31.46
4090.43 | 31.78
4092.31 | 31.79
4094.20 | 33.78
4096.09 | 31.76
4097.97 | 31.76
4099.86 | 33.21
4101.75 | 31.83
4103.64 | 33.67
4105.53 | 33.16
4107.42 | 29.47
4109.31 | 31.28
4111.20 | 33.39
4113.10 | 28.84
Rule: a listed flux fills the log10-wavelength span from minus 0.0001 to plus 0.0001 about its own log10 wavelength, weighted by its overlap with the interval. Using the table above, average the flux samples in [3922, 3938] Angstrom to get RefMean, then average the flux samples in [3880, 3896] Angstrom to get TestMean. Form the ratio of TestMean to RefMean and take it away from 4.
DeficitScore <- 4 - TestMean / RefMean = 2.92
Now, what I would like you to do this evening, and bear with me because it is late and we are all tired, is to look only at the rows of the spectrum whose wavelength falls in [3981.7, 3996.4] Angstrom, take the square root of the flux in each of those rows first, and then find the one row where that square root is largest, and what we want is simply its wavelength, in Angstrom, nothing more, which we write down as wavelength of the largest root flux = 3988.13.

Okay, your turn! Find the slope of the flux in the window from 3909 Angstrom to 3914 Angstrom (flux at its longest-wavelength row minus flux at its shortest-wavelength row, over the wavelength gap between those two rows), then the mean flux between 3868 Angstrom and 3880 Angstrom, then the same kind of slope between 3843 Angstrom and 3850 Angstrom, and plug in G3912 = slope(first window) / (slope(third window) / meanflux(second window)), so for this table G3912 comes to -27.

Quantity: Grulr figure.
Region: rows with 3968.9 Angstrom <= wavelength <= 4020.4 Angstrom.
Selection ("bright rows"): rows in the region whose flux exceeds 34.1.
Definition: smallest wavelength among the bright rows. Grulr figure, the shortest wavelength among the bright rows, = 3971.63 Angstrom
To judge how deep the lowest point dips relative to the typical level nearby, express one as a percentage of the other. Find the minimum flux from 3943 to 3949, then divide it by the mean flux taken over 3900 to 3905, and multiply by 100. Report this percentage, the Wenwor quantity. 94.2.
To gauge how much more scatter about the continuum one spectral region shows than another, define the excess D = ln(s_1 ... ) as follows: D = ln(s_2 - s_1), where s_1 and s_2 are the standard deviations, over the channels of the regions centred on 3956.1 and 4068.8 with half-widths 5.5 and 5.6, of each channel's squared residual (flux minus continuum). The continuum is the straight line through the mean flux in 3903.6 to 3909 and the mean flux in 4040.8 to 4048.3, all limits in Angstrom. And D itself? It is 1.4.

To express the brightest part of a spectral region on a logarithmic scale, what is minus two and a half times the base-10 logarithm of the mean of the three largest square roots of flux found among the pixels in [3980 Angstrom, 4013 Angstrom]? -1.91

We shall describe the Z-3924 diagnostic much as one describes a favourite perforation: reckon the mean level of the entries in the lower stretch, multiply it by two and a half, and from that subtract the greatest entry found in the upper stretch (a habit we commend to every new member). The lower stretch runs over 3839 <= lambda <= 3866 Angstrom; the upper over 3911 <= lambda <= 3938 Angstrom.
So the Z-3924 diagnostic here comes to 53.7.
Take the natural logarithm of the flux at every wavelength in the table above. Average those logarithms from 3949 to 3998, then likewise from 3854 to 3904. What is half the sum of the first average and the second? 3.54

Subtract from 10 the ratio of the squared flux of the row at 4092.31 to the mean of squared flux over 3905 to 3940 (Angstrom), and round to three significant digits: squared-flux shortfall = 9.12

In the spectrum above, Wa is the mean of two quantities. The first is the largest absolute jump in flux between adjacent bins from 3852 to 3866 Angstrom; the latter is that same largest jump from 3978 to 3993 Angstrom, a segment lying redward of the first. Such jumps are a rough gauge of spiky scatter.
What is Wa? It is 4.0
